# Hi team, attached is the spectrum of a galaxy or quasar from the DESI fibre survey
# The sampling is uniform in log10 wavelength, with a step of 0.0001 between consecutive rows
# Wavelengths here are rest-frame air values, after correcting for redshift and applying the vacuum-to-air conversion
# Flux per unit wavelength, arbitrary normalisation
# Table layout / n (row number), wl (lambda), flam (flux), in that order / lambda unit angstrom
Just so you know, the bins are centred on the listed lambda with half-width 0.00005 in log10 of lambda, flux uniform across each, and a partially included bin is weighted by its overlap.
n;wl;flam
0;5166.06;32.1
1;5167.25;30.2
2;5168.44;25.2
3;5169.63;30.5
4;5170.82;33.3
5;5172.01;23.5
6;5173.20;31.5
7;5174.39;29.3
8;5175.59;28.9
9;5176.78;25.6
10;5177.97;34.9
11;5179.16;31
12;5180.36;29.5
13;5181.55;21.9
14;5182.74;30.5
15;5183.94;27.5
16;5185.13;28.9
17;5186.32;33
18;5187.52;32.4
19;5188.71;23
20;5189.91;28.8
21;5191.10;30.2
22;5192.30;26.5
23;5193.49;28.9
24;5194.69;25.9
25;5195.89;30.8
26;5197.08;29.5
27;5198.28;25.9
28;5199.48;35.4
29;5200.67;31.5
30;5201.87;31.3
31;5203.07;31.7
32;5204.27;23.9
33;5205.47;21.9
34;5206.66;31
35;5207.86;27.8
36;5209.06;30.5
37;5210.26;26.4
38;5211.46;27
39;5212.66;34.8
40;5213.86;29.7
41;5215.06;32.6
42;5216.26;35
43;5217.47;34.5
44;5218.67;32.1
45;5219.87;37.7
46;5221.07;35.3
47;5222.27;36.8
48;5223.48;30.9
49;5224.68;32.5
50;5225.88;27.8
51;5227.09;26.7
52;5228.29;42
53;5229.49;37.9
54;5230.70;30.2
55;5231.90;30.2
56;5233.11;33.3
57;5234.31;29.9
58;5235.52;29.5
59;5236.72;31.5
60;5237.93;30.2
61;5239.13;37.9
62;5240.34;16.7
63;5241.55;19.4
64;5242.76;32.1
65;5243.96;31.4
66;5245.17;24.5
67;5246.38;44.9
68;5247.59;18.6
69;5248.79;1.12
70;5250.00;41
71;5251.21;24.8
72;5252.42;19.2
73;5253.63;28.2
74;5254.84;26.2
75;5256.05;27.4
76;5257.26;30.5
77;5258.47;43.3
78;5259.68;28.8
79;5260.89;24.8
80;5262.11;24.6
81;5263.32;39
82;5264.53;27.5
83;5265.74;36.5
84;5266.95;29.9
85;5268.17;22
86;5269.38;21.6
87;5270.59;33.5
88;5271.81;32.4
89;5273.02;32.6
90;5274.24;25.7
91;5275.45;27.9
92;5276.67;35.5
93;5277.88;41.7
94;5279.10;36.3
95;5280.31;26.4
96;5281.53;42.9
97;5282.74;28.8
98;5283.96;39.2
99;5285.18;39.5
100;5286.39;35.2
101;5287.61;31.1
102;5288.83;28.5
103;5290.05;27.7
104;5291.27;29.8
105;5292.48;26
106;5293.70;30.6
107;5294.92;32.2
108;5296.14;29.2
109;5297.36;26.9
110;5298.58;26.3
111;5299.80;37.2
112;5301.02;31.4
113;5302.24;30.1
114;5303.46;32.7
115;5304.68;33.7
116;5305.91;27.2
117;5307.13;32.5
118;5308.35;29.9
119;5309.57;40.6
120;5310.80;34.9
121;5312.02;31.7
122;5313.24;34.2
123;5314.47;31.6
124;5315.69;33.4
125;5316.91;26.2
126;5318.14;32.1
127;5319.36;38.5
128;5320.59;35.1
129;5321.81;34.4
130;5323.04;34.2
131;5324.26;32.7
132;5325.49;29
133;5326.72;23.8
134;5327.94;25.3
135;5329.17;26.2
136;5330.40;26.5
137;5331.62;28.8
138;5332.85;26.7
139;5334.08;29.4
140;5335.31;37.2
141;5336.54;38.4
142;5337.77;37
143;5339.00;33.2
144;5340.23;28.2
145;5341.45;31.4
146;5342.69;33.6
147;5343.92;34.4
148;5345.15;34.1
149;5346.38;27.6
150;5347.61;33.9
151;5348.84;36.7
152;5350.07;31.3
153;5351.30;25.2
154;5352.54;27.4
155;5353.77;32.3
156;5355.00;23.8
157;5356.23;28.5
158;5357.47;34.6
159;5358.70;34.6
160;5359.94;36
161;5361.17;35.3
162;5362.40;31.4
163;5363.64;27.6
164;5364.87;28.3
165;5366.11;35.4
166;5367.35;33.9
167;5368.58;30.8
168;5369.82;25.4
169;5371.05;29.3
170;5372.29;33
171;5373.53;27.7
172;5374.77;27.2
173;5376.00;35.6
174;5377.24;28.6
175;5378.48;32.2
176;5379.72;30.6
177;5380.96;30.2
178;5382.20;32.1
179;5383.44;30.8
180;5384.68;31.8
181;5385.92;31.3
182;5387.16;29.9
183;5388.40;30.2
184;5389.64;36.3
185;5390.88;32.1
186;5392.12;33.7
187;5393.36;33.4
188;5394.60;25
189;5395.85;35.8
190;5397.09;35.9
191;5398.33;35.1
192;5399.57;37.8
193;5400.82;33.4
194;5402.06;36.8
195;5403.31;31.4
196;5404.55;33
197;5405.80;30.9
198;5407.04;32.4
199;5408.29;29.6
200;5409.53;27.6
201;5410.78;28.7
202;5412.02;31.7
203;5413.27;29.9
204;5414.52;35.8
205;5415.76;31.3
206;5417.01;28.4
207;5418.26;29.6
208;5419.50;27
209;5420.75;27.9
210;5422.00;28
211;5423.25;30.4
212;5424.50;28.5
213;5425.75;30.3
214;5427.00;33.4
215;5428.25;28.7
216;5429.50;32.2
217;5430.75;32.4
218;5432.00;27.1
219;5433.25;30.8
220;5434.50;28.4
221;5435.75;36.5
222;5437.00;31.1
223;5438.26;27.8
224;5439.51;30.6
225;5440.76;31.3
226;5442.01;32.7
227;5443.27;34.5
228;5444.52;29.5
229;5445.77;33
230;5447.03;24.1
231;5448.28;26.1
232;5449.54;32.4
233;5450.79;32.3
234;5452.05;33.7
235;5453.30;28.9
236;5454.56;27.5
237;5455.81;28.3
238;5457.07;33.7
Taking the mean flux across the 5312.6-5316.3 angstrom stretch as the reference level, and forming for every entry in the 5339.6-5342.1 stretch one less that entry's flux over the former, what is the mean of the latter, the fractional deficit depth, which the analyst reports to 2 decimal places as 0.10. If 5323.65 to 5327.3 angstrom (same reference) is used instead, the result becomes 0.14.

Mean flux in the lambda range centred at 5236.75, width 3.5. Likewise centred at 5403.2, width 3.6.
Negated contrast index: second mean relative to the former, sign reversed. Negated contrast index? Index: -1.11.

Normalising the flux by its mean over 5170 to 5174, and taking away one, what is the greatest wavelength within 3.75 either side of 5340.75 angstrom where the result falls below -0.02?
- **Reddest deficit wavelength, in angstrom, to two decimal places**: 5340.23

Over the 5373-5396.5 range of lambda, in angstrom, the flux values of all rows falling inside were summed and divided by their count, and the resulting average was 31.3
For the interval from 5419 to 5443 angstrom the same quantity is 30.3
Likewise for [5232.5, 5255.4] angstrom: 27.4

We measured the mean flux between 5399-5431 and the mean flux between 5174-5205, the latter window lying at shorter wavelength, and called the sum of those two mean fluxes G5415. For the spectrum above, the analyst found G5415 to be 60.1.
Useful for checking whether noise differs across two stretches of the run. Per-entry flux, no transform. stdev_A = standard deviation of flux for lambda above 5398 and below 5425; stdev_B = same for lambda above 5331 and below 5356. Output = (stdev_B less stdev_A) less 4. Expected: -2.9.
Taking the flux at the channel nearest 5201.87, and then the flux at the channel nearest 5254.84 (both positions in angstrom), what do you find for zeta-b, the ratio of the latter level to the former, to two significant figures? 0.84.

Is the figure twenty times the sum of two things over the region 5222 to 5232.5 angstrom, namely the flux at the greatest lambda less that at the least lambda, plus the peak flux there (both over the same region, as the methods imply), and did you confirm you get 708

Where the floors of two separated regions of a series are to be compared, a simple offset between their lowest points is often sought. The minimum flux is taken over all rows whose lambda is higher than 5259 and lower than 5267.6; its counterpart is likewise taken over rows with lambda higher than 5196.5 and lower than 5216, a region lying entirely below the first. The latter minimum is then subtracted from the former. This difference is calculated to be 2.7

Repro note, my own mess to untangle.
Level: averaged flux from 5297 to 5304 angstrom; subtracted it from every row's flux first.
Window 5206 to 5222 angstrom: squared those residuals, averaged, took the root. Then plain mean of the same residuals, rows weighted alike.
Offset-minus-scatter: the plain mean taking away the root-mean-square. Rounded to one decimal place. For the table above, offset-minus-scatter -2.5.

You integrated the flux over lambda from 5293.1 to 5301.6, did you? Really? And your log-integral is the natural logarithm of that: 5.56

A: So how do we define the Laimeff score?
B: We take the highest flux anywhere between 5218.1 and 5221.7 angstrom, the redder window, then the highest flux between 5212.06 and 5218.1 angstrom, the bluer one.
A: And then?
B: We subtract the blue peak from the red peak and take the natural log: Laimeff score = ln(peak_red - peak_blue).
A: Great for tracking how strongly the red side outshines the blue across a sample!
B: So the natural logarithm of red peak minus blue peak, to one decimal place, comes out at 1.0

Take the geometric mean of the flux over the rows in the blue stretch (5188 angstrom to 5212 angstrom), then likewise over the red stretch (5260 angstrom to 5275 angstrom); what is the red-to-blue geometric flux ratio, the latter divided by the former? 1.02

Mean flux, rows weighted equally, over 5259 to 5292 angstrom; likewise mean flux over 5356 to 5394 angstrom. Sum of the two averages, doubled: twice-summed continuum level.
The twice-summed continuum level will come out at 126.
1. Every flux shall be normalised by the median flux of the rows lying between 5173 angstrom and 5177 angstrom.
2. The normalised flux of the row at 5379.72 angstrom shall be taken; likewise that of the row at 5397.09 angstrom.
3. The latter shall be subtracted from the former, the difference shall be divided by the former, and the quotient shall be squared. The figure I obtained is 0.030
